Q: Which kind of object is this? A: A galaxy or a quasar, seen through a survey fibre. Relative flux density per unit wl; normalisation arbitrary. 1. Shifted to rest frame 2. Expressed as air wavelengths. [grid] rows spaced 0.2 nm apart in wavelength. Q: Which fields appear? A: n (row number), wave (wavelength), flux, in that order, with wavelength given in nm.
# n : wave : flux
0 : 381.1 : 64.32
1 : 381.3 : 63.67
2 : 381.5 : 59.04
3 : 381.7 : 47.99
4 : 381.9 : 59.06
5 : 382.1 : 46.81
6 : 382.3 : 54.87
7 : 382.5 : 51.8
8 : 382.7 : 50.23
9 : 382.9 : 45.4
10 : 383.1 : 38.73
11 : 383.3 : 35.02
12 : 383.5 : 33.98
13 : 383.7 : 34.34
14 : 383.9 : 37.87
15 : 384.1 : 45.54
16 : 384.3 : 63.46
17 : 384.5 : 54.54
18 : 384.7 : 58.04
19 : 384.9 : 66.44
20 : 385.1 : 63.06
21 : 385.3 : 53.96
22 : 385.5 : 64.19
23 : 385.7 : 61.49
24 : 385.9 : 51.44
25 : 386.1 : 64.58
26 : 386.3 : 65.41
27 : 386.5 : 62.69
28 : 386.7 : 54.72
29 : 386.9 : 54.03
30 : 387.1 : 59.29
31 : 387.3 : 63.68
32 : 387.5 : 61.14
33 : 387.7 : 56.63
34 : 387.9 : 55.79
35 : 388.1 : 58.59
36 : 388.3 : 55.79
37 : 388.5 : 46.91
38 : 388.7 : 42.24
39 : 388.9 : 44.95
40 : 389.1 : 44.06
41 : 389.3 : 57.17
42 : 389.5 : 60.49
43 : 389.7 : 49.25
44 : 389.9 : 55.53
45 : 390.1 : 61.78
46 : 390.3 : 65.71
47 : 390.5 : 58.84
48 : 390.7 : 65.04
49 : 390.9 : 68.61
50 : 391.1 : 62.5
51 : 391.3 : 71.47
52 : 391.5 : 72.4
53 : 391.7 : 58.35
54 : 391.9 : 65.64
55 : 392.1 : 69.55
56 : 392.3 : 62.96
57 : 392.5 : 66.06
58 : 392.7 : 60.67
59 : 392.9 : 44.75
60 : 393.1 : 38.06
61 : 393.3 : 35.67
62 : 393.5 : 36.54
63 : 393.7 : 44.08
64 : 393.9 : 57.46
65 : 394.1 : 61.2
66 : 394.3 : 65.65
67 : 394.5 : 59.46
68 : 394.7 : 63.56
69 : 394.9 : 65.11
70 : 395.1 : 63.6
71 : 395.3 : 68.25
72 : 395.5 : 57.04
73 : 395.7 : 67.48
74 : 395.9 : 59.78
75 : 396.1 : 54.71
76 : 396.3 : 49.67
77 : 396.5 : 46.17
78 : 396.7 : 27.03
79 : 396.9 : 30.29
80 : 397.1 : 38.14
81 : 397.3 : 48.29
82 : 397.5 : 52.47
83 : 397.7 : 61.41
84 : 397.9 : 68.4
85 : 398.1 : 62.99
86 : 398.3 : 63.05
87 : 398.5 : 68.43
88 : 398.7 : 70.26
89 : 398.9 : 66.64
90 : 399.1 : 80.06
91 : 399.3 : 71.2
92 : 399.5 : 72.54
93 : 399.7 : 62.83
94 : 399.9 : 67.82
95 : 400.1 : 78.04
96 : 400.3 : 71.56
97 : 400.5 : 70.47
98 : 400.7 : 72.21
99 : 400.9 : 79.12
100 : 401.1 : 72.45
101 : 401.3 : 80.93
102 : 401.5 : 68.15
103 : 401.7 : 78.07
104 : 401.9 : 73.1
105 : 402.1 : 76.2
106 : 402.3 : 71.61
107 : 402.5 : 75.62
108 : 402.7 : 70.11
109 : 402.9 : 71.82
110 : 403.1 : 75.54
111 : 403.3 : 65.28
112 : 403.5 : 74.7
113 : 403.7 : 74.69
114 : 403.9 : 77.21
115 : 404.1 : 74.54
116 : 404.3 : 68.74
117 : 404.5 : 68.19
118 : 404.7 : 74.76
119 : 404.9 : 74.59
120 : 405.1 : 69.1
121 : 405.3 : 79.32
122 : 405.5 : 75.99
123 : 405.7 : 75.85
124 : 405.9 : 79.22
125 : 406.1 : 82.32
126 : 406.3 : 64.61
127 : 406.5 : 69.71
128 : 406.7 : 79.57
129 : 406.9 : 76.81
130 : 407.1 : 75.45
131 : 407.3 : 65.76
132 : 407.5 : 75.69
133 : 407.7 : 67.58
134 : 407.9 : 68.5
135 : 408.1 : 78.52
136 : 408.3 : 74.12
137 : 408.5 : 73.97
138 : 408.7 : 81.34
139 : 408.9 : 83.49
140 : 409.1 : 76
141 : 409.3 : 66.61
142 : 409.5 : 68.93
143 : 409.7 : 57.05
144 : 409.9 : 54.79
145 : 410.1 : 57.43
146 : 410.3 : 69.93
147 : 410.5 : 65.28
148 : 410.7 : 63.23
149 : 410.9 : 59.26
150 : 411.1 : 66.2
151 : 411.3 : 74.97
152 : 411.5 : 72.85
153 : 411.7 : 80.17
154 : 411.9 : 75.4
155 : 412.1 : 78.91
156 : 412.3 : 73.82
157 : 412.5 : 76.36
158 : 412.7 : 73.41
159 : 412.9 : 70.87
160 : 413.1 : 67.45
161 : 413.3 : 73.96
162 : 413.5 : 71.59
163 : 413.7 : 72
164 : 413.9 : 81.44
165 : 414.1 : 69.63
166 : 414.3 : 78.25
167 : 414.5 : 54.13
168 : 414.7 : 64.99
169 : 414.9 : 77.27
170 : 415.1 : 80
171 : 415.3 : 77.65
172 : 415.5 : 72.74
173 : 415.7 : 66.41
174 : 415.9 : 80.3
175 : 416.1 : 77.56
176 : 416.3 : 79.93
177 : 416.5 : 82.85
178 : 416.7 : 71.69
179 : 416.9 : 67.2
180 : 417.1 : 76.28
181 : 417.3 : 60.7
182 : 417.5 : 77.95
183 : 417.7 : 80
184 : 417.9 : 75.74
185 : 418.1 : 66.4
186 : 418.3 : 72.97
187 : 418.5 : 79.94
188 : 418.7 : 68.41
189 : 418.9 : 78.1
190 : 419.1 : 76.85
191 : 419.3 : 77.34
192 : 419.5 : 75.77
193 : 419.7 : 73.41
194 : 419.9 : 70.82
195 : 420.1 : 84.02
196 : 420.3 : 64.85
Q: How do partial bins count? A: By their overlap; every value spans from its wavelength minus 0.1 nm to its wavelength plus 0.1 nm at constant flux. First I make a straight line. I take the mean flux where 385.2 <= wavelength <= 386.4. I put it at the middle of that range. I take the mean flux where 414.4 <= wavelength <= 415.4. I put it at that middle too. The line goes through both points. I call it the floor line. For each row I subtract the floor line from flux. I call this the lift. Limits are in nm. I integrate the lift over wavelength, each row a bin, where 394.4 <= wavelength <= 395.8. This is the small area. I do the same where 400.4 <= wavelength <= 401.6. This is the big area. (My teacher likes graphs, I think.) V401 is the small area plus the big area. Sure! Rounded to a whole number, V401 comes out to 10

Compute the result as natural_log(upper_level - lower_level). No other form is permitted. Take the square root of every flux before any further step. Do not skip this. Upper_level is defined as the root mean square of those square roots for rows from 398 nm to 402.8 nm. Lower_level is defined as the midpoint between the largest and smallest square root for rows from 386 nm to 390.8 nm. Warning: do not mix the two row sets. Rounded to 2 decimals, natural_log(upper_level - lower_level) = 0.16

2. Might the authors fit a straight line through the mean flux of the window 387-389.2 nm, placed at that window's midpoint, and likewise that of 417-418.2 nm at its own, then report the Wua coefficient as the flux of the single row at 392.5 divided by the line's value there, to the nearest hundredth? 1.17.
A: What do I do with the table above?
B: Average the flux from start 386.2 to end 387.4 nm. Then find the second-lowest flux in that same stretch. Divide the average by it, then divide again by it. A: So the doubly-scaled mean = 0.0200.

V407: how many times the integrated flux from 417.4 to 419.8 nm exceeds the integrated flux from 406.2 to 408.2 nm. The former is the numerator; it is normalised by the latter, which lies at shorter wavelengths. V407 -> 1.25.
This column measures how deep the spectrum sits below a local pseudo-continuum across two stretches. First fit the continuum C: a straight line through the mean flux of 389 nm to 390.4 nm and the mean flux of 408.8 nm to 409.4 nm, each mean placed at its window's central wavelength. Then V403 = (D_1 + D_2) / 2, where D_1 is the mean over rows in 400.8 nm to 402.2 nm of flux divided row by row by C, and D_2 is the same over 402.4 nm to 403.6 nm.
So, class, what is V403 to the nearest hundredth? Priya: 1.08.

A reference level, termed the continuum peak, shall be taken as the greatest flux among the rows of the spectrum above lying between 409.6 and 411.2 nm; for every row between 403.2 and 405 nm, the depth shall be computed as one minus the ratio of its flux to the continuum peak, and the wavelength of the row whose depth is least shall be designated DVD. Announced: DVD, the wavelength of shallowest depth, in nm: 403.9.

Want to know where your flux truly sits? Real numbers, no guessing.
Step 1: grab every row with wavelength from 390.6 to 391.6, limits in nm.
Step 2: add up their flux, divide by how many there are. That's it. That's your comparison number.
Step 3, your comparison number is 68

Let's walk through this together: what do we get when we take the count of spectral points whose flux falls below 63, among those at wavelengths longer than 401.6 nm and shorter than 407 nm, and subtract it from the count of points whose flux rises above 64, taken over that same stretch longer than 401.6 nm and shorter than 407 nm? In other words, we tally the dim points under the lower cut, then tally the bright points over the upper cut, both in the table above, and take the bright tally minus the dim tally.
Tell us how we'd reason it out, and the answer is 27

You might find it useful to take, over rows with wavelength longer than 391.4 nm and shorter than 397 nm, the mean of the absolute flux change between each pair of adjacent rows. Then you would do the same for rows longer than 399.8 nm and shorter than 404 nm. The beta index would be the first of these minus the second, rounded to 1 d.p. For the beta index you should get 0.9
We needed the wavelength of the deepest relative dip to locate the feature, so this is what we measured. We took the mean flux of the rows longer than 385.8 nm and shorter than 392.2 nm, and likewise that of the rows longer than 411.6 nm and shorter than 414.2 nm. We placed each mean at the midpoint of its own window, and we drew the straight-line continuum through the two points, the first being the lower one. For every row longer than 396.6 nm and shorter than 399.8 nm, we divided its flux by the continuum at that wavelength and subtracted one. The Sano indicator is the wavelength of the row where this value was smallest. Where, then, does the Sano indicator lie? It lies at 396.7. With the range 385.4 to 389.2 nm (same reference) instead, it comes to 388.7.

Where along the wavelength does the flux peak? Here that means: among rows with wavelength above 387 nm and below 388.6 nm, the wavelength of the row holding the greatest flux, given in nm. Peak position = 387.3 nm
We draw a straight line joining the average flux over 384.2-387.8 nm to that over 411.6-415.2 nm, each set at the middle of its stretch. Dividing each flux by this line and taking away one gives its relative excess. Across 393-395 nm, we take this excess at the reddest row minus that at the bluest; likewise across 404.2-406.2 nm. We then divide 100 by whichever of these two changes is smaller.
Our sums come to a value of 549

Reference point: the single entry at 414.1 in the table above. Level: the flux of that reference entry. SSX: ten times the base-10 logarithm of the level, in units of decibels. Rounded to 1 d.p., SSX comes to 18.4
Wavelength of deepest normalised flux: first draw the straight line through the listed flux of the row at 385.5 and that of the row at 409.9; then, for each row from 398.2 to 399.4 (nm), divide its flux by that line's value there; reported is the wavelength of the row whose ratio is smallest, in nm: 398.3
